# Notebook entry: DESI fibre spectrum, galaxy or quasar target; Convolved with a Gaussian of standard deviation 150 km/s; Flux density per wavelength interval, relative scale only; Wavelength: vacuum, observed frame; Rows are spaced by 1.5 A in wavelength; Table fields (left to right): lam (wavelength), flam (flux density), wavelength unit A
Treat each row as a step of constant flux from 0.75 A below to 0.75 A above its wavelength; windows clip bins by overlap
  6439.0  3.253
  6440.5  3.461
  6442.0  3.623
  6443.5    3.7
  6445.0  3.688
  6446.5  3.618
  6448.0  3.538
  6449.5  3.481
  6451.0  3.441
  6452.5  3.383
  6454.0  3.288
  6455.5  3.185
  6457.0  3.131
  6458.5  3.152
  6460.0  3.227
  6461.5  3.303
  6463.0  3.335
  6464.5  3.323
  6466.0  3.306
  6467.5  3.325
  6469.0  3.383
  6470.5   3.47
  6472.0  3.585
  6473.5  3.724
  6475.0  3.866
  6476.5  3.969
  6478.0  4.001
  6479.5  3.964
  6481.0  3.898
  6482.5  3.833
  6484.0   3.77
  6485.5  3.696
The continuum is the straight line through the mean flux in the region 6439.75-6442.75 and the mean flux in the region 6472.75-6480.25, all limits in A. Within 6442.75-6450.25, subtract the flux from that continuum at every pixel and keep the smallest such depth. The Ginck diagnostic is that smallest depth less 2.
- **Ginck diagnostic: -2.13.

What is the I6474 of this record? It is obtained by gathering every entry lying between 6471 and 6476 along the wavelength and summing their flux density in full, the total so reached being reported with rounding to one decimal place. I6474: 11.2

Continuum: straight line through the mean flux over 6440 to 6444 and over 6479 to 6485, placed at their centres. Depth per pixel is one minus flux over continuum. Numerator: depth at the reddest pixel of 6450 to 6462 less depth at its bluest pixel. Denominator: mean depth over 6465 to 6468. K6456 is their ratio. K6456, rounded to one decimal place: 0.5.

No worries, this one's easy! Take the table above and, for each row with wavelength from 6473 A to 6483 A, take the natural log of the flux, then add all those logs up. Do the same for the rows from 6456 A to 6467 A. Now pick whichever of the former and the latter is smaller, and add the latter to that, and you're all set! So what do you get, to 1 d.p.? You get 16.5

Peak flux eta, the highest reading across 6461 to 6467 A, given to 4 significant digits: 3.335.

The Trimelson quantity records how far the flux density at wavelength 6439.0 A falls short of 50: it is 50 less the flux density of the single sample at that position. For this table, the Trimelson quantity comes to 46.7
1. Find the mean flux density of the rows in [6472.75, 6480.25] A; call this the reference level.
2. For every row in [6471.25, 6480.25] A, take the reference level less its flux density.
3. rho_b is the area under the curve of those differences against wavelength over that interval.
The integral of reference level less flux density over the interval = 0.5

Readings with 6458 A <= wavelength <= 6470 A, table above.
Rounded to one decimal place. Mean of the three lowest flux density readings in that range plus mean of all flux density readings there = 6.5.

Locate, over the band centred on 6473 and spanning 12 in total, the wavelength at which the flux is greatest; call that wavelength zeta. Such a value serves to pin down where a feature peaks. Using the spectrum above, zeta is 6478.0 A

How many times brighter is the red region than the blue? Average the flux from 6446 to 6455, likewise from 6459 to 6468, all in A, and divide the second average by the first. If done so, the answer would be 0.96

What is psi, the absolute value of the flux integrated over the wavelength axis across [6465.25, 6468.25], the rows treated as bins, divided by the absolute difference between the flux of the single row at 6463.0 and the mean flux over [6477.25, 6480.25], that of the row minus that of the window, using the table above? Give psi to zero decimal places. 15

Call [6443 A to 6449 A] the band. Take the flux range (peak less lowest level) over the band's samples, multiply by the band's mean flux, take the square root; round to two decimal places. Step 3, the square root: 0.77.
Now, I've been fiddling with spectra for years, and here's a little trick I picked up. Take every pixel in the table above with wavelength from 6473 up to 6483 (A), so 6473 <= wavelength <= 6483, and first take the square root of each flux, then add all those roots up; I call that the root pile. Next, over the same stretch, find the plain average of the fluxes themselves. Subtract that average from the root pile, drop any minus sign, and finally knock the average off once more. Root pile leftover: 6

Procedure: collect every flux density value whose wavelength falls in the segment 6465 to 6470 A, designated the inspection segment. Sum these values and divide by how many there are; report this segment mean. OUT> 3.34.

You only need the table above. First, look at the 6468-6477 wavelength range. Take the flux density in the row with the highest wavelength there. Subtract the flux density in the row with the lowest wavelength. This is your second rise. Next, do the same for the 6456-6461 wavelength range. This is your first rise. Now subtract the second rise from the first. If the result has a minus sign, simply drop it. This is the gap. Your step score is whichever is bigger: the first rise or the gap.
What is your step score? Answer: 0.49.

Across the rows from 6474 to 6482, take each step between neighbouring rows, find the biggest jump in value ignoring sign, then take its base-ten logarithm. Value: -0.99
